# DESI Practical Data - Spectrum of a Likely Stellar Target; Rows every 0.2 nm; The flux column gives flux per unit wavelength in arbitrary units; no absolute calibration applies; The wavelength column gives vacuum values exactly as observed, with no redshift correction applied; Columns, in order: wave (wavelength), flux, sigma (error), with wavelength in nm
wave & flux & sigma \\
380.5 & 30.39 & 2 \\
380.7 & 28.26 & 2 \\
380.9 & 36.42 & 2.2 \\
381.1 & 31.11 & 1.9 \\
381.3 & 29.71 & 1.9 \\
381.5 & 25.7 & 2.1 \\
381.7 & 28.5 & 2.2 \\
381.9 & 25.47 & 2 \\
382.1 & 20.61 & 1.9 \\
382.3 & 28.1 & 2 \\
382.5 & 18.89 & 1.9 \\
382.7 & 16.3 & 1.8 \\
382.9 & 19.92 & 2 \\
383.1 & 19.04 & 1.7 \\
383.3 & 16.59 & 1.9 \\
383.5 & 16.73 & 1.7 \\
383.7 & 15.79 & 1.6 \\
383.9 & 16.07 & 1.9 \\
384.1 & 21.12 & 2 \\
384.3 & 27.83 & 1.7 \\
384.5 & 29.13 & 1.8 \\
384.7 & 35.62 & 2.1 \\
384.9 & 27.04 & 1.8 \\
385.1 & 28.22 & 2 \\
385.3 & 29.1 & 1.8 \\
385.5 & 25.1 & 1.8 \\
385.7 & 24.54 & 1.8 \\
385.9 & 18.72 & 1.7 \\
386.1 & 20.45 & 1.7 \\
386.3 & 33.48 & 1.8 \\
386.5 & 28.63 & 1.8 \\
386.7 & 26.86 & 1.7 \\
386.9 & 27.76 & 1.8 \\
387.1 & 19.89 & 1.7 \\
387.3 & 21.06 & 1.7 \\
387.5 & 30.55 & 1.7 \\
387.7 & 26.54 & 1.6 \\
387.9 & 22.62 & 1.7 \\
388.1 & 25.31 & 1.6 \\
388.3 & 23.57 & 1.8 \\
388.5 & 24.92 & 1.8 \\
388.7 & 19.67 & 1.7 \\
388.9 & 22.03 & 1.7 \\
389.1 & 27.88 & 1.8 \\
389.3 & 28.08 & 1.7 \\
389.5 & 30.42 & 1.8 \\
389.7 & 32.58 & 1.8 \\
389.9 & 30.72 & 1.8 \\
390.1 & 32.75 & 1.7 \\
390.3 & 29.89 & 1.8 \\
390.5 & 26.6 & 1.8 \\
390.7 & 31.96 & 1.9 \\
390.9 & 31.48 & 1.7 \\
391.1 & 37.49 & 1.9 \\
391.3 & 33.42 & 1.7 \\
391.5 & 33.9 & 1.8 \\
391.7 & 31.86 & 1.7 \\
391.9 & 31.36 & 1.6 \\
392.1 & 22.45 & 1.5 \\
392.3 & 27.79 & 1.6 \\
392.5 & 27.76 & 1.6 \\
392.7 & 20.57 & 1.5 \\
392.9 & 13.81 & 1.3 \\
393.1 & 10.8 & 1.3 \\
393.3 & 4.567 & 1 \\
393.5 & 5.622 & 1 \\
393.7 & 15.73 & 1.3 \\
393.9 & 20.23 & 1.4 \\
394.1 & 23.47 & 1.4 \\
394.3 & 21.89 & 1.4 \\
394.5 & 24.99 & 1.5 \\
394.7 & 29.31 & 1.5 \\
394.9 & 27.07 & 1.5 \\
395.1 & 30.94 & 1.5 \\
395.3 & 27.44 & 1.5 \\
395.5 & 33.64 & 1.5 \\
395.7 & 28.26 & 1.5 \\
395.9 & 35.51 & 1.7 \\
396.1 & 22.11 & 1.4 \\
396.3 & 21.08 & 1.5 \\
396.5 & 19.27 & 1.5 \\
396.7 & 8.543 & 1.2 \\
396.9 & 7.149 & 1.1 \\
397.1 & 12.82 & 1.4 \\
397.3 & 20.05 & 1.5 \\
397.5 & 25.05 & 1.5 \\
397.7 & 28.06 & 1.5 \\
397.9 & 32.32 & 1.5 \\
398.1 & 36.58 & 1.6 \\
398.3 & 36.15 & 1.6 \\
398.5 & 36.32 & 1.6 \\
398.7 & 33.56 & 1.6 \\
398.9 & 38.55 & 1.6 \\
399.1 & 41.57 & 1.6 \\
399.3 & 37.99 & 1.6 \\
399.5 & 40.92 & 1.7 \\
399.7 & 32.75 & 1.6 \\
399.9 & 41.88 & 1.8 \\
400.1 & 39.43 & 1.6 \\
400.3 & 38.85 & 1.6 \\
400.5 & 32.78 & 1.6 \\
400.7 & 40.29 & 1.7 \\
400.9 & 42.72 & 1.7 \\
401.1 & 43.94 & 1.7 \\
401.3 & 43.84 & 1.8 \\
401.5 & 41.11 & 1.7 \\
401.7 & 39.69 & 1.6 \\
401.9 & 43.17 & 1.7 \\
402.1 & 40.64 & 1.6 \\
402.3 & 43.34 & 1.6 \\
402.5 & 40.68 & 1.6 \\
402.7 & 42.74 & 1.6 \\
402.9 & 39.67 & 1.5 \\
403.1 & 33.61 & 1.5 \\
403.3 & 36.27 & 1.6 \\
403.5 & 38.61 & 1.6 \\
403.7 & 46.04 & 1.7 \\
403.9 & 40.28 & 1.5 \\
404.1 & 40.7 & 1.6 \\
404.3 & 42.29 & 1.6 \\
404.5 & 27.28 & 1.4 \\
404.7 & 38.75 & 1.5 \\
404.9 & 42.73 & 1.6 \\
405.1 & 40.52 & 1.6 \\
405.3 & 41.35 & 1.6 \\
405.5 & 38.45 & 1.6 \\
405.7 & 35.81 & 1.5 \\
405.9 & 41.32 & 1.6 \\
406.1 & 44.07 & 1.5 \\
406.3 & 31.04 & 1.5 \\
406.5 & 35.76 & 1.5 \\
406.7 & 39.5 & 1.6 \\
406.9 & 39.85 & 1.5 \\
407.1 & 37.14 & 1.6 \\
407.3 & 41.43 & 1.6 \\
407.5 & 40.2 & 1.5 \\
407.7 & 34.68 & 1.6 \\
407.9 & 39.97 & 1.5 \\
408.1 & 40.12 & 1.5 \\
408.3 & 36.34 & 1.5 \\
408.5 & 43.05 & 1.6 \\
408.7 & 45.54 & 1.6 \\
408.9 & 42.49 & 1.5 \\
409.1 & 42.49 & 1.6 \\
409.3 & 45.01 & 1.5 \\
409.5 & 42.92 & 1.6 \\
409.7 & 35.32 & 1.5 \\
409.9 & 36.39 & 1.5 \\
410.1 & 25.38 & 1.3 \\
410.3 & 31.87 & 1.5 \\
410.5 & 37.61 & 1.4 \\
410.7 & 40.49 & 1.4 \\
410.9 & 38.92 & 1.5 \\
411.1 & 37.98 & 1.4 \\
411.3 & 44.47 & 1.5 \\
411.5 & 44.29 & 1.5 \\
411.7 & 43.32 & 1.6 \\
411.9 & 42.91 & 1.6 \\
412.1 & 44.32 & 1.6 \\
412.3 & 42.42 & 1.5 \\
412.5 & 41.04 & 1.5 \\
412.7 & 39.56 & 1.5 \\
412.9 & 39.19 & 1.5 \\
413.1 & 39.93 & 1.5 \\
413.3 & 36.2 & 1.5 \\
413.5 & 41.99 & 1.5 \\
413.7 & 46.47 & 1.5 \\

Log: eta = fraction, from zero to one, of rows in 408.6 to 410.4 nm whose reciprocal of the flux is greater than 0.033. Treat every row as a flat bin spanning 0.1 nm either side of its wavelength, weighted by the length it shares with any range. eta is 0.1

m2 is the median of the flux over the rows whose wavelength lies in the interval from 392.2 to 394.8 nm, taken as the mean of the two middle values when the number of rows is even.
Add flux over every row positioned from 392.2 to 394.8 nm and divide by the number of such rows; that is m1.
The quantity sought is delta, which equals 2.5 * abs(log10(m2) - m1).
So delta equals 44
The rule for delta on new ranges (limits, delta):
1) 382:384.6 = 48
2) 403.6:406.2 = 96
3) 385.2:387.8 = 60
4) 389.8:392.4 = 73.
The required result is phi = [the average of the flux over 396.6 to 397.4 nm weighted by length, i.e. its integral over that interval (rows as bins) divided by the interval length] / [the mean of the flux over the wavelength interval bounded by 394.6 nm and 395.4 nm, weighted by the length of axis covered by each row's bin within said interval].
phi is 0.4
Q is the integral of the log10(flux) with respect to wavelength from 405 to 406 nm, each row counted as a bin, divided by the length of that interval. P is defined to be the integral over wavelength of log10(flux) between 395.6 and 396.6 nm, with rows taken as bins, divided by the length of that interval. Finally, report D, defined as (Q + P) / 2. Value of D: 1.49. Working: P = 1.4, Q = 1.60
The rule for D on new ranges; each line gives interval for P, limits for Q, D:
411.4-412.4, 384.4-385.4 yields 1.56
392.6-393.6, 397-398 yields 1.17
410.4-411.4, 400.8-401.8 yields 1.61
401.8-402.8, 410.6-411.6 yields 1.62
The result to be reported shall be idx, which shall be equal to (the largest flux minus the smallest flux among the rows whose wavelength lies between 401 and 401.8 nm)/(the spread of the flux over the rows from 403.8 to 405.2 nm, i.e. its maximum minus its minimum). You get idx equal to 0.28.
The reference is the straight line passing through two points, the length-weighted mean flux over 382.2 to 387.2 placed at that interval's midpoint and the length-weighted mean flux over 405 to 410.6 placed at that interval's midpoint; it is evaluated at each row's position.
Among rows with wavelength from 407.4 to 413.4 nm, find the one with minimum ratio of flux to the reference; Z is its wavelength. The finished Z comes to 410.1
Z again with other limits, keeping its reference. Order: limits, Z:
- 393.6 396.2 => 393.7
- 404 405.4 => 404.5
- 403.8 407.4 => 404.5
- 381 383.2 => 382.7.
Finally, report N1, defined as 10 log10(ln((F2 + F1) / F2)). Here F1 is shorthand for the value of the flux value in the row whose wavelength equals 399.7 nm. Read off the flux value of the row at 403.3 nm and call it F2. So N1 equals -1.9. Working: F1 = 32.75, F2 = 36.27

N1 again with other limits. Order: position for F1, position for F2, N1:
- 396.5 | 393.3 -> 2.2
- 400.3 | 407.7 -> -1.2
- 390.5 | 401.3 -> -3.2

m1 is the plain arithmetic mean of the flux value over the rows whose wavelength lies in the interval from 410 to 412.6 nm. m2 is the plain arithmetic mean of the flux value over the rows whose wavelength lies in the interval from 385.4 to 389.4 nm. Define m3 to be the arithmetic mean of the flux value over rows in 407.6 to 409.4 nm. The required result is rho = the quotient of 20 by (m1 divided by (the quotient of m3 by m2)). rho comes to 0.8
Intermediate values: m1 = 39.6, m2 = 25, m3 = 41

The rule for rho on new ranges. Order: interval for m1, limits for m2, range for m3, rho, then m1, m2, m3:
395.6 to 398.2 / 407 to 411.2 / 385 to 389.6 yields 0.6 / 22.8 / 39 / 25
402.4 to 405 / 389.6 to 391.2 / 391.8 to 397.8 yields 0.3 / 39.2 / 32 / 22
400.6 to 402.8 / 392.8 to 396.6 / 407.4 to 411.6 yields 0.9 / 42.0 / 22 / 39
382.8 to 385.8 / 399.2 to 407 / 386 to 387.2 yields 0.6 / 23.5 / 40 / 26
